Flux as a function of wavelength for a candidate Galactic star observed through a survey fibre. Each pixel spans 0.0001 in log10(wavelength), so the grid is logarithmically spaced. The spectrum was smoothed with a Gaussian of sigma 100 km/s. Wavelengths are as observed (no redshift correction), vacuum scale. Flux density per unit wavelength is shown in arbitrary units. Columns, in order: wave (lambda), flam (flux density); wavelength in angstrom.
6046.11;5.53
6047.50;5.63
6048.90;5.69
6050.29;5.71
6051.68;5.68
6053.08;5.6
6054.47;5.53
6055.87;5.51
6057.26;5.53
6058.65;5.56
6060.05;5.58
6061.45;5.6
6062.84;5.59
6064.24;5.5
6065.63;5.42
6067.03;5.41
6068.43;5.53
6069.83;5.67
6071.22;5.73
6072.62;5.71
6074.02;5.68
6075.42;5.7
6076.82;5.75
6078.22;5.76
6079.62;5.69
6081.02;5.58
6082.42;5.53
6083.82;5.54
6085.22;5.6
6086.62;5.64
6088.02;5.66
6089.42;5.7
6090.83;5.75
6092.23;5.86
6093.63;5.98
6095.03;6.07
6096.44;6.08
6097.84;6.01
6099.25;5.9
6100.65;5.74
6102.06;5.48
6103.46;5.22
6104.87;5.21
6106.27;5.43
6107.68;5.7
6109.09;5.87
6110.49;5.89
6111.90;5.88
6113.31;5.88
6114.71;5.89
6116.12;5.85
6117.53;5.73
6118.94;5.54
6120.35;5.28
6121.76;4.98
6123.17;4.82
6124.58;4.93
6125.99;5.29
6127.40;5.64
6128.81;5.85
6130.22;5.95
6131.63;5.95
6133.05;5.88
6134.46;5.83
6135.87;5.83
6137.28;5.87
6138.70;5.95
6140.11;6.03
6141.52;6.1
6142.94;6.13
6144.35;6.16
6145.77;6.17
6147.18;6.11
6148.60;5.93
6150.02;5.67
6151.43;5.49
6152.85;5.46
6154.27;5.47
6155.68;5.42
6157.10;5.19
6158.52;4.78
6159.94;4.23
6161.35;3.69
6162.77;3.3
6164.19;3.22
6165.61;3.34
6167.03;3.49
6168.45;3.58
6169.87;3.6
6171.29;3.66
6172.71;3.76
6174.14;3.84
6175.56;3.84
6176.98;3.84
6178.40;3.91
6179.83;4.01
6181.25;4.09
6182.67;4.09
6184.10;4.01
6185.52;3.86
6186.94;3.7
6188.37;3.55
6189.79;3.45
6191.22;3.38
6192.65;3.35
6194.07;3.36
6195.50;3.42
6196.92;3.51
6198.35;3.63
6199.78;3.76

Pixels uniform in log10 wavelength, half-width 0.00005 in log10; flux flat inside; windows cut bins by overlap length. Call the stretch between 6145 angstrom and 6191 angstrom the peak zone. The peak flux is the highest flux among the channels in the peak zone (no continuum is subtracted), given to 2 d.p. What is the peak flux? 6.17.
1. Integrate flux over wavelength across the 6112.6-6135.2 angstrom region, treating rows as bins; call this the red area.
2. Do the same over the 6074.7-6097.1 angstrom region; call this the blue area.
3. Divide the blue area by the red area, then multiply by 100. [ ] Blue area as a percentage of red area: 102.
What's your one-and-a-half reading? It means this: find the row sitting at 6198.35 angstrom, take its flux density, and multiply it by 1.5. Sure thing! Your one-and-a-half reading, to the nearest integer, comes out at 5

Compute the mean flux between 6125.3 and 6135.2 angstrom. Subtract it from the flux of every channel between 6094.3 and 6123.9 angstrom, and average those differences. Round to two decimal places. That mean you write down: -0.13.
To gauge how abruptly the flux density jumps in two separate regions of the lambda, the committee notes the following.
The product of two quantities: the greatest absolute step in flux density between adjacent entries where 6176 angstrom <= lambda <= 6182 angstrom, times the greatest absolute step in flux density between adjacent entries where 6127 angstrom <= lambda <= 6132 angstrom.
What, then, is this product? 0.021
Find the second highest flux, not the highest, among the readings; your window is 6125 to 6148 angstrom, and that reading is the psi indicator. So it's 6.16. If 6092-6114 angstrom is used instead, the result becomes 6.07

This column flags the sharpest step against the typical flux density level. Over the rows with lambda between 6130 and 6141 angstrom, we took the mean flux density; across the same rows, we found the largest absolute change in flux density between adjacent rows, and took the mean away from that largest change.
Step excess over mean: -5.83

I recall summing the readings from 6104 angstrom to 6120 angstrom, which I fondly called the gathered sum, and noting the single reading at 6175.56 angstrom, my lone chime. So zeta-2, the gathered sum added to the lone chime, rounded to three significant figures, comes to 66.7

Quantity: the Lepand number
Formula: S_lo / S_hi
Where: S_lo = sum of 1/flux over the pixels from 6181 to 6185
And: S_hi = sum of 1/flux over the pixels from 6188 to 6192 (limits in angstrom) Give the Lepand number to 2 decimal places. 0.85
